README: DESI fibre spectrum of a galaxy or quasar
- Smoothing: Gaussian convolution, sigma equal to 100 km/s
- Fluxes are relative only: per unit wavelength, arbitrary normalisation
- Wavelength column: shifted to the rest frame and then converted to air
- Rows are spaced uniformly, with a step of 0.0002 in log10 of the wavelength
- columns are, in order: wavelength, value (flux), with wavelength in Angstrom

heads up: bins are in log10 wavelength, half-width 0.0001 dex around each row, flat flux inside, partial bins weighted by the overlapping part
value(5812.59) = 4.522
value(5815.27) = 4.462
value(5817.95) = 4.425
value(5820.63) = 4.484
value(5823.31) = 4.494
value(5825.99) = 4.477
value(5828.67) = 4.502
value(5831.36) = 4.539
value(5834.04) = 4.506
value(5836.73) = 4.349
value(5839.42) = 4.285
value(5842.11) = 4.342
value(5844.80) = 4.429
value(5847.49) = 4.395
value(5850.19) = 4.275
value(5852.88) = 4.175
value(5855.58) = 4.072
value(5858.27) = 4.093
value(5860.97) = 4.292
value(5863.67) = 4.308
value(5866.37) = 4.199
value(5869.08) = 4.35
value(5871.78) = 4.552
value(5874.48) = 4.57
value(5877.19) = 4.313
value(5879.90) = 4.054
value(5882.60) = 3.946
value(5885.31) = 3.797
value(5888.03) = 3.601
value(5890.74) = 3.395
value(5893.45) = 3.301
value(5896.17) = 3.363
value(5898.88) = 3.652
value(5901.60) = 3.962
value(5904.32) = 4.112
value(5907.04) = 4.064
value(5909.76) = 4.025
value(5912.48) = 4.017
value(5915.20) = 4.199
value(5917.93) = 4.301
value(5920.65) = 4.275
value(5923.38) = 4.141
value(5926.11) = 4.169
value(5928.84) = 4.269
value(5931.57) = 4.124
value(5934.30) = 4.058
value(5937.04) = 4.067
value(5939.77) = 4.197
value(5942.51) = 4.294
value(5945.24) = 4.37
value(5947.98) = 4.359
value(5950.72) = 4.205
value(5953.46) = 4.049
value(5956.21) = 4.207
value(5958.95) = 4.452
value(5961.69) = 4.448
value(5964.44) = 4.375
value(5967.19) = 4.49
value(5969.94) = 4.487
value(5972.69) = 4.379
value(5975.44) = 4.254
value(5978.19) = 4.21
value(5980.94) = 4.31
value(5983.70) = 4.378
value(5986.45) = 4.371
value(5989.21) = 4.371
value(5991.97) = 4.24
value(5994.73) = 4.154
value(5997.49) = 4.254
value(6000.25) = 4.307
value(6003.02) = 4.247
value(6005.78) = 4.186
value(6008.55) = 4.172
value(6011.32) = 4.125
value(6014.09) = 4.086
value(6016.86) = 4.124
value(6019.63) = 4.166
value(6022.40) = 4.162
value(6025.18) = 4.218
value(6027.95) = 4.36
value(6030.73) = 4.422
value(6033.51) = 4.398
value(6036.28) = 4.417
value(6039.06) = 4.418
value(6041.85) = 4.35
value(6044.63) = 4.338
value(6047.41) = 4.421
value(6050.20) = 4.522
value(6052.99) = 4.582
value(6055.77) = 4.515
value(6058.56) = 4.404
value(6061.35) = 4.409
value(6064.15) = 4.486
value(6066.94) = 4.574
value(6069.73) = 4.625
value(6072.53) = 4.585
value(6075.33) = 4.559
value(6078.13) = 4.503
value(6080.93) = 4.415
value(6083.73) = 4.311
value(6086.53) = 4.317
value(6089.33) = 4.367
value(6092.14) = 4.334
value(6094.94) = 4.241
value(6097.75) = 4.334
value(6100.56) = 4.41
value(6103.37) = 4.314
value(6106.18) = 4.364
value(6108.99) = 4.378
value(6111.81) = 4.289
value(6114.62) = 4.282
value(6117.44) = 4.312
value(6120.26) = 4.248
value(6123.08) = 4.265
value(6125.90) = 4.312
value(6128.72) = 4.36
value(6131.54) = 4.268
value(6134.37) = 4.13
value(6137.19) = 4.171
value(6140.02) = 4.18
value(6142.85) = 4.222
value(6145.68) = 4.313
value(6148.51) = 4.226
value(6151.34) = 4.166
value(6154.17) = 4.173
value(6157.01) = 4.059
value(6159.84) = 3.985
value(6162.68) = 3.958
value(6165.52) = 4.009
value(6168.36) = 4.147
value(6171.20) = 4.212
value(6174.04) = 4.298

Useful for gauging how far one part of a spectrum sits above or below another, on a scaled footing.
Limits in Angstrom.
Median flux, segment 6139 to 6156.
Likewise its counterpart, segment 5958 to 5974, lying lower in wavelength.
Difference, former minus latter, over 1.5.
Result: -0.166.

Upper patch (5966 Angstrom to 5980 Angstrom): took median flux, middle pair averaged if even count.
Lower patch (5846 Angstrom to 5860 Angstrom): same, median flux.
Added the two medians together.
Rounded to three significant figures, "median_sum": 8.55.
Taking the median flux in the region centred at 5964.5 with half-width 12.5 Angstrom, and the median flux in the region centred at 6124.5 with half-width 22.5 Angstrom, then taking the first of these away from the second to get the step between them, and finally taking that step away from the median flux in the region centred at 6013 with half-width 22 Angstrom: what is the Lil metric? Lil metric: 4.30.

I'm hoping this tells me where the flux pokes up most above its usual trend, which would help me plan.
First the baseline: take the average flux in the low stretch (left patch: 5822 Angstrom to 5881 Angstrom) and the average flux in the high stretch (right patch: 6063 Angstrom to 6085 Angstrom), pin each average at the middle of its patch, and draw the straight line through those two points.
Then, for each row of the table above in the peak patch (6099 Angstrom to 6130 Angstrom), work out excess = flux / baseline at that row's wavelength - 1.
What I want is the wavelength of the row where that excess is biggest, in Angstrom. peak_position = 6100.56 Angstrom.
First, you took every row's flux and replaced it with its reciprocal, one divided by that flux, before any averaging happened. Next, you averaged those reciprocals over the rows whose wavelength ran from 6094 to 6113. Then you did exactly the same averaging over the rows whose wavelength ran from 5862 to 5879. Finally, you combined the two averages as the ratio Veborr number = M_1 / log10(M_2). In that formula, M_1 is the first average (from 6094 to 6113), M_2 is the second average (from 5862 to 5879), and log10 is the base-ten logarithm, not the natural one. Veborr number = -0.360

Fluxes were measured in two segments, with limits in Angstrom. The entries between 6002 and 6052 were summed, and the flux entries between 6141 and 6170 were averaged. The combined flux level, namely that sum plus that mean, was 81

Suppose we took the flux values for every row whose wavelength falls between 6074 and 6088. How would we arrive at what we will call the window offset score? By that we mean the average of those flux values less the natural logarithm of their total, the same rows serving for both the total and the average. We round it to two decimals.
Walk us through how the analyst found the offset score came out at 1.33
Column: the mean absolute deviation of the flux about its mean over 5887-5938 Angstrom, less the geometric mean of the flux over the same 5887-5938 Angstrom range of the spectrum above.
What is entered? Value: -3.68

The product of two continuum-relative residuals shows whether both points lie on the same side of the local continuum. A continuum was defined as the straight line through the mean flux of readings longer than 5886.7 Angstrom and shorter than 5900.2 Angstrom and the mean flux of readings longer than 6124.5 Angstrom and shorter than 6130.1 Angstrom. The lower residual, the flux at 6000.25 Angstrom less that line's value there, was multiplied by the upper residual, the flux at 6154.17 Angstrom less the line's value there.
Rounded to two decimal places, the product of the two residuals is -0.12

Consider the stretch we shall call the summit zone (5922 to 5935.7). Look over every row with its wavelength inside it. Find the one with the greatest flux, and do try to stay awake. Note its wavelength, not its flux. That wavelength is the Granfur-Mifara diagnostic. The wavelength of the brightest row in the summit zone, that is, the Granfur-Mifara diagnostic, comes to 5928.84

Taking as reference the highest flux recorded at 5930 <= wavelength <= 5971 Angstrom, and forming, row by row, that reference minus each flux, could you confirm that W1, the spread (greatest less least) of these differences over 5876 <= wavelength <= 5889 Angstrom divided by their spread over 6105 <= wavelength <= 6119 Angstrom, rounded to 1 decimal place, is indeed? 7.4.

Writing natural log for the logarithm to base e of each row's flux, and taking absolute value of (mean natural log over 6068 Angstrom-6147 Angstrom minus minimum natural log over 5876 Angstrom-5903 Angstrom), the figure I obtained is 0.27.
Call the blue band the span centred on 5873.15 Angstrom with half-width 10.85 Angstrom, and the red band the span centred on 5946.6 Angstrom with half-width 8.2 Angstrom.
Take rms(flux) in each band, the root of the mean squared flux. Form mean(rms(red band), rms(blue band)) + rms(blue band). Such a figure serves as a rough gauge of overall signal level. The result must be 8.56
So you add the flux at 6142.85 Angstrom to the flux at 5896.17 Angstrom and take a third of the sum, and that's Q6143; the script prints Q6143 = 2.53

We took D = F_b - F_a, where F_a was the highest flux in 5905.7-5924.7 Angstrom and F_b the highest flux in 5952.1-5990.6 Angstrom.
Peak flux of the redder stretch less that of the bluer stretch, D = 0.2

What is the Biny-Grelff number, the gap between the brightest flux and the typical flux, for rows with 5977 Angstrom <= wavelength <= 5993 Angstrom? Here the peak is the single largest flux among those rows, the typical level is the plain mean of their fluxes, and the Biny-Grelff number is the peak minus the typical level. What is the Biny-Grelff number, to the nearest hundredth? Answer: 0.06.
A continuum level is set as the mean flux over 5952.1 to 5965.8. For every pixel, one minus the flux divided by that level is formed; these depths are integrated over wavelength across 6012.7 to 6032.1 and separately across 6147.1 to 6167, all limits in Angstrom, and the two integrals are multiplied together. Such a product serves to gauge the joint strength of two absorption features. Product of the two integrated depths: 0.40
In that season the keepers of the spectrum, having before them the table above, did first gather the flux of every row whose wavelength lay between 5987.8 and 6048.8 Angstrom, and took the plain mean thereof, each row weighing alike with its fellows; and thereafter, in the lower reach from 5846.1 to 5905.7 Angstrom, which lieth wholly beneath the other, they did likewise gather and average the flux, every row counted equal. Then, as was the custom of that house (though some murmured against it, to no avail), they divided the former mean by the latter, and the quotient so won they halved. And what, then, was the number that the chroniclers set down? 0.529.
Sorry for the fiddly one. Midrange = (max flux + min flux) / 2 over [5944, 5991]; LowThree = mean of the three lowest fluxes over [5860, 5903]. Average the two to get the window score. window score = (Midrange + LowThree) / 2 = 3.81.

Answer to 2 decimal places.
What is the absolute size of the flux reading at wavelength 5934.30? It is 4.06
